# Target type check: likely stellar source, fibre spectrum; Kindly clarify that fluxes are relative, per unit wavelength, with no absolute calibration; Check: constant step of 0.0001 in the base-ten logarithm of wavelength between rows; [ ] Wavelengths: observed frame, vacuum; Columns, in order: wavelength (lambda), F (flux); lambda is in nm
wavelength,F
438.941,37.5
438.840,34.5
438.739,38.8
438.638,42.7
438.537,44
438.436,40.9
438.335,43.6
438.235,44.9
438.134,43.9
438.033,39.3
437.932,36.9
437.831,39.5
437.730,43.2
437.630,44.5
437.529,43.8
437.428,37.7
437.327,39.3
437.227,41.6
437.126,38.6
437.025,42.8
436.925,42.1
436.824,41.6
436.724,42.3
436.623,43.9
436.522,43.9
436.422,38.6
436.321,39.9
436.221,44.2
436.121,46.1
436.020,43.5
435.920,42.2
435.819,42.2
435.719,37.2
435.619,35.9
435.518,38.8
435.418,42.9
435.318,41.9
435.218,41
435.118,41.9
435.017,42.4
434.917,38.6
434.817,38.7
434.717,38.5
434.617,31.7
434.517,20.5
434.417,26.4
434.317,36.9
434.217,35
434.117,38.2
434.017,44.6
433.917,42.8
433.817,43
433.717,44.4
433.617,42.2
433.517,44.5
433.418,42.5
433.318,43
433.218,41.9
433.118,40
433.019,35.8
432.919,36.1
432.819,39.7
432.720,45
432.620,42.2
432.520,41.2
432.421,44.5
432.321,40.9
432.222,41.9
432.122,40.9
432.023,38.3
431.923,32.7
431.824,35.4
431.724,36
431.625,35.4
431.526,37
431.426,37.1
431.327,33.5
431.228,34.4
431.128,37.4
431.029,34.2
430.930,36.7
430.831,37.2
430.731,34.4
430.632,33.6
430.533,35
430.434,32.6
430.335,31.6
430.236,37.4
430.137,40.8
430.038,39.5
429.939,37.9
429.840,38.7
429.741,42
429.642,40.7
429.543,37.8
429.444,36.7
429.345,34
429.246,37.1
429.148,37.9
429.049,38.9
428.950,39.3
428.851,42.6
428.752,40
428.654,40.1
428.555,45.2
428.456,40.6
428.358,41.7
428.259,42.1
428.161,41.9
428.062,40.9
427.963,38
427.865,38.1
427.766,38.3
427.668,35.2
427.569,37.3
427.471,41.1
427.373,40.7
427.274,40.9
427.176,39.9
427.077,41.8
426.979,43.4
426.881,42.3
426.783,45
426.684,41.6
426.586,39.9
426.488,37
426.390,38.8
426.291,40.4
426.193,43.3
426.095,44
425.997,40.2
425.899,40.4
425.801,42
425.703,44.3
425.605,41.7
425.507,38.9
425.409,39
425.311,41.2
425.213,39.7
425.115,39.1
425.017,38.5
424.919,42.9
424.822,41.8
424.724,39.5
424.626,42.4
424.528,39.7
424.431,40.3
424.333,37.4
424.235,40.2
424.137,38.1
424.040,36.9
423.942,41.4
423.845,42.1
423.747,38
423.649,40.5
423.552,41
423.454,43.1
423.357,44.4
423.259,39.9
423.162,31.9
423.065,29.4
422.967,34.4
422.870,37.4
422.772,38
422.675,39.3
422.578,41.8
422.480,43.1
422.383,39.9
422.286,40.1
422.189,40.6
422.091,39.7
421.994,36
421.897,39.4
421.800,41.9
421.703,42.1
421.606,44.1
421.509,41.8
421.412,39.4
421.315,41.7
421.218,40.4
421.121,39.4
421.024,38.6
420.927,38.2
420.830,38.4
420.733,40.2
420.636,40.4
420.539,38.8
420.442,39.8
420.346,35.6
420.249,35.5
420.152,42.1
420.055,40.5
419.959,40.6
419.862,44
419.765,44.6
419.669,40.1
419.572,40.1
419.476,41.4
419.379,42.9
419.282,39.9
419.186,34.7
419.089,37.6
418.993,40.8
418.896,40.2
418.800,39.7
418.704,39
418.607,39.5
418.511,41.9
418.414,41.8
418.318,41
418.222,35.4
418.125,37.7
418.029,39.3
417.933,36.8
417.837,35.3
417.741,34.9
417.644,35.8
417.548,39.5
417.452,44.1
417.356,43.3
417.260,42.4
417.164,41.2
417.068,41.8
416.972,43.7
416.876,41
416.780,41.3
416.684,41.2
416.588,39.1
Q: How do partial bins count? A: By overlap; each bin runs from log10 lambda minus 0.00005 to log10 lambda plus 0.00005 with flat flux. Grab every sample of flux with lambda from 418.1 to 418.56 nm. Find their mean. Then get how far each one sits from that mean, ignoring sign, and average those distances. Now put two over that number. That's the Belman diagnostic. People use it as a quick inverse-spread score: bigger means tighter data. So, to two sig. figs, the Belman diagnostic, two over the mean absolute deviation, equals 0.83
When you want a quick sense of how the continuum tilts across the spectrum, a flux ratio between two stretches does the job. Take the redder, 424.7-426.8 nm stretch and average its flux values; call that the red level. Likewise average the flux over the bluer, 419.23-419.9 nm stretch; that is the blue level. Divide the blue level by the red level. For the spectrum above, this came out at 1.024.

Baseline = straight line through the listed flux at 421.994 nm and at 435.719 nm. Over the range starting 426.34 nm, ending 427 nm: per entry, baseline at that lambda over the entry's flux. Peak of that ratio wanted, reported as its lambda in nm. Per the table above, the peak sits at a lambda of 426.488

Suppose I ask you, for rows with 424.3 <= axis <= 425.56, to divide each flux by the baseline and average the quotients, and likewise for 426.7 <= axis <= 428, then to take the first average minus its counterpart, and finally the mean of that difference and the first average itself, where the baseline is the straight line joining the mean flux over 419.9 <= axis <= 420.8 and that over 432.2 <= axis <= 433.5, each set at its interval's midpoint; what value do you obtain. 0.504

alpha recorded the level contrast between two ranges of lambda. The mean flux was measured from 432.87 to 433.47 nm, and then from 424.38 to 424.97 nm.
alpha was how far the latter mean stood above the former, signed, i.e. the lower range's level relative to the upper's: 1.2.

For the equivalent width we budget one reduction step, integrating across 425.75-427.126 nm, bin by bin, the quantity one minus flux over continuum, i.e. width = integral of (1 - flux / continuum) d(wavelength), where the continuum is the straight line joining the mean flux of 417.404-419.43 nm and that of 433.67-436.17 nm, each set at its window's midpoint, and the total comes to -0.087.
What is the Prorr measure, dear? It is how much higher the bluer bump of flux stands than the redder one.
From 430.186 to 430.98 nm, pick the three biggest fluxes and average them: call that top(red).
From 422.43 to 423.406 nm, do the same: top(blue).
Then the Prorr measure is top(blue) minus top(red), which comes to 6.0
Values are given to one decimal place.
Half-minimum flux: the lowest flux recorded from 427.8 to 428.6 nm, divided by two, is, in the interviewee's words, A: 19.0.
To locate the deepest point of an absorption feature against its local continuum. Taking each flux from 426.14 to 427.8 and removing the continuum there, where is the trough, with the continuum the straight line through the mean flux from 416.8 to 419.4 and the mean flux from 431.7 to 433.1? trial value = 427.668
